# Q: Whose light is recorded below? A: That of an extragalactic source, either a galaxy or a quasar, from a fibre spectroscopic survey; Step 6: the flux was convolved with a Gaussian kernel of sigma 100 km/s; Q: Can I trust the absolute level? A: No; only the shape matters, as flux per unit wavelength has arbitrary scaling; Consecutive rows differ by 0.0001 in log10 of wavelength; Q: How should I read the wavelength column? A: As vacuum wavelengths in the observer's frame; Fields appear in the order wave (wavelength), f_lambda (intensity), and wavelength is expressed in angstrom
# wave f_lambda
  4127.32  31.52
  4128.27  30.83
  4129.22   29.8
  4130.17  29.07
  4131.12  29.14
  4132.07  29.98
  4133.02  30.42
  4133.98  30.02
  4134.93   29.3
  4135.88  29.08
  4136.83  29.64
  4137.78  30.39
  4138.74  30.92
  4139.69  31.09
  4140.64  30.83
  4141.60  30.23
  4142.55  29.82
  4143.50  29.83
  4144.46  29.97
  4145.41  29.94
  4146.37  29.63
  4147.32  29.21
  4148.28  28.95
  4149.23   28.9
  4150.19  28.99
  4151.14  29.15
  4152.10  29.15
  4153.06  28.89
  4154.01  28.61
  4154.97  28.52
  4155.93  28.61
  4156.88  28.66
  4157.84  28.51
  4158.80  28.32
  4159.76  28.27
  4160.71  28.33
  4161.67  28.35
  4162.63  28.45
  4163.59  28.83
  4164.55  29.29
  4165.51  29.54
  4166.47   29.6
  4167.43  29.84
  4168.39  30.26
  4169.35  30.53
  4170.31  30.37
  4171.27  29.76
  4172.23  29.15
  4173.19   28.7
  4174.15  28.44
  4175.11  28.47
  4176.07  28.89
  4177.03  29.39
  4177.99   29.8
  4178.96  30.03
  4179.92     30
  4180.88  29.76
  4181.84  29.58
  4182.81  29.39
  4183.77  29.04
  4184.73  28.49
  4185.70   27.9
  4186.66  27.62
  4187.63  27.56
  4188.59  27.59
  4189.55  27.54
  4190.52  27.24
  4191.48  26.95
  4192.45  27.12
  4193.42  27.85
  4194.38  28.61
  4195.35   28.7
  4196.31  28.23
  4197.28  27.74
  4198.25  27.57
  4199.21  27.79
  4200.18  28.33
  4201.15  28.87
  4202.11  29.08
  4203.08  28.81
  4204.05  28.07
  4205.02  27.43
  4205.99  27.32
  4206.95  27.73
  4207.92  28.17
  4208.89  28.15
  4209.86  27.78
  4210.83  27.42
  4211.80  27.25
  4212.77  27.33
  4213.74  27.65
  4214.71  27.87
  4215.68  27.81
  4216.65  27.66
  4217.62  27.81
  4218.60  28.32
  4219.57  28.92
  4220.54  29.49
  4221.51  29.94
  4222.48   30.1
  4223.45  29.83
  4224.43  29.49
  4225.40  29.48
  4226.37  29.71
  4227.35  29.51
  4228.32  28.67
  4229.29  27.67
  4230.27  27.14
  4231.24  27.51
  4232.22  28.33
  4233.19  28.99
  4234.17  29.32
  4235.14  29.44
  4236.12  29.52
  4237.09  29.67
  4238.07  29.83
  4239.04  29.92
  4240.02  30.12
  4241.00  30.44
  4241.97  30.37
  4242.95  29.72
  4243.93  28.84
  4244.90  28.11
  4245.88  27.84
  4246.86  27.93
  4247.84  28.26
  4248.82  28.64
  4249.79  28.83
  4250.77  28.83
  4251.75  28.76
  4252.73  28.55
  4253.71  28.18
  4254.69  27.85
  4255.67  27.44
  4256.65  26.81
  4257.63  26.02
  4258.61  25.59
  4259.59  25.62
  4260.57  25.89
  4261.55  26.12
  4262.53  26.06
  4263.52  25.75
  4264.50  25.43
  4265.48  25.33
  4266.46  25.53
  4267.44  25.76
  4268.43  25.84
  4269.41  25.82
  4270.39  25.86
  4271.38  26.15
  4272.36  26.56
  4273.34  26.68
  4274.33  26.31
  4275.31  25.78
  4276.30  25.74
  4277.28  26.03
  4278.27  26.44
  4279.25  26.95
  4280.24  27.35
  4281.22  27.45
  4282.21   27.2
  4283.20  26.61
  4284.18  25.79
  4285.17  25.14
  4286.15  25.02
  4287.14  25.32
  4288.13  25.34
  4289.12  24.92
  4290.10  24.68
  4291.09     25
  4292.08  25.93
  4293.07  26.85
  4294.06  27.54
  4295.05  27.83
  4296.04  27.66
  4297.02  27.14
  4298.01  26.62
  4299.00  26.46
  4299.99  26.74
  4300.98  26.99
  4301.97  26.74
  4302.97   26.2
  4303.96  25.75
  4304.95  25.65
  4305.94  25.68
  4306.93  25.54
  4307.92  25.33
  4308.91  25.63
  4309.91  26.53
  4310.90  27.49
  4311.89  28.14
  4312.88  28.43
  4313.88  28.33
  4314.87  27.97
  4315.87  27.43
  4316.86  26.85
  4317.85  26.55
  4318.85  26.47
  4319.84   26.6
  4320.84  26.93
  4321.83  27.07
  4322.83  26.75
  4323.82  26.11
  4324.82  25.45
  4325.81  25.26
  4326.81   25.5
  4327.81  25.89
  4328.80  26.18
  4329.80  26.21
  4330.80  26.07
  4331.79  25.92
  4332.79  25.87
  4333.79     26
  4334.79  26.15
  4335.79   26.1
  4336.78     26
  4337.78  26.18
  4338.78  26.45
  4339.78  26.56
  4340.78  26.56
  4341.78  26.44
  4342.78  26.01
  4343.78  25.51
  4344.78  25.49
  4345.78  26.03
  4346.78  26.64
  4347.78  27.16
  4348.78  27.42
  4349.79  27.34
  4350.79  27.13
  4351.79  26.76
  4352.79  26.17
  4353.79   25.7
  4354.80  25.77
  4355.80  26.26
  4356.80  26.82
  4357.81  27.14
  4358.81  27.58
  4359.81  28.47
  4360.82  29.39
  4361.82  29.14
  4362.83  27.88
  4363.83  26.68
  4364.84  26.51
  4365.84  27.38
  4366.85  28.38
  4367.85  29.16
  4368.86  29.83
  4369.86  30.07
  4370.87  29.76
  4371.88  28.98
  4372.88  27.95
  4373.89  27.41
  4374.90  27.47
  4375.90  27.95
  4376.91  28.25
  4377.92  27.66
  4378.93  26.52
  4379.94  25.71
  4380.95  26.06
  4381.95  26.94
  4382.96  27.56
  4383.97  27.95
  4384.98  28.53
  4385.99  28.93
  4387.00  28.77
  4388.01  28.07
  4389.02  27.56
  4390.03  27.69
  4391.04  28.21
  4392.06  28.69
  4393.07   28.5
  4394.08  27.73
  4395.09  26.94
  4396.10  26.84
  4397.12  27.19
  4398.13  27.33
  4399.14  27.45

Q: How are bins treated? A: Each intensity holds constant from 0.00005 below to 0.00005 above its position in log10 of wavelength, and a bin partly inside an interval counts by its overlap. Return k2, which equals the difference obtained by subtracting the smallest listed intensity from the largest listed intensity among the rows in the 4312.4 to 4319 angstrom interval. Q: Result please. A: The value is 2.0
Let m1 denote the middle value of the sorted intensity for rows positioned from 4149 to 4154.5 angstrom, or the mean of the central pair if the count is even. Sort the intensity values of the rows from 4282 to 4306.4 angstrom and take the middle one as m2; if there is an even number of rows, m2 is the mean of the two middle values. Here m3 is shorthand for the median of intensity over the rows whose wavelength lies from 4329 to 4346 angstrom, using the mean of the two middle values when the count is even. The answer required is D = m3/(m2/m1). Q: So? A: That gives 28.8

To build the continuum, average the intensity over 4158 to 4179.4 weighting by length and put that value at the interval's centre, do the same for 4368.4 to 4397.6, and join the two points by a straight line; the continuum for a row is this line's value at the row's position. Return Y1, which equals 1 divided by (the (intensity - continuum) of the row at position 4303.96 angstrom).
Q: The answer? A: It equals -0.4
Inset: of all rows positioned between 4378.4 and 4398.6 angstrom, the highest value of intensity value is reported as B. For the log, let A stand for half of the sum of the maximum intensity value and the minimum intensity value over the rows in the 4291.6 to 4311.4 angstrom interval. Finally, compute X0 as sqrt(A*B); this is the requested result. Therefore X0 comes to 27.7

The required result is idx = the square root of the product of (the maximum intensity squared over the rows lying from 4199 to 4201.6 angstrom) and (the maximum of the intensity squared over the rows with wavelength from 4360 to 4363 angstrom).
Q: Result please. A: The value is 848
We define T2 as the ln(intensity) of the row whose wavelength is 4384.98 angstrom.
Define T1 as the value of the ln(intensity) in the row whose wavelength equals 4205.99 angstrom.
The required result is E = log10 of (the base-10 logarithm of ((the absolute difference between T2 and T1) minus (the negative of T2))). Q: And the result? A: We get -0.275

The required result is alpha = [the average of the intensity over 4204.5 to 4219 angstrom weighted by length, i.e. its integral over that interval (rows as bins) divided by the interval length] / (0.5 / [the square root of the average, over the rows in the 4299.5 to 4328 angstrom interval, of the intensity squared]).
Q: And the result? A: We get 1472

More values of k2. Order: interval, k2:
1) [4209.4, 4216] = 0.6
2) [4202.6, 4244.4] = 3.3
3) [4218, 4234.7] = 3.0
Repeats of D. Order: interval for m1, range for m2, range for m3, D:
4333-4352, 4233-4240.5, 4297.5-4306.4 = 23.6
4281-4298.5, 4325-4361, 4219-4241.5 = 29.6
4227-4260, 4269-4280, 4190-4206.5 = 30.5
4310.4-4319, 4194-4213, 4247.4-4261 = 27.6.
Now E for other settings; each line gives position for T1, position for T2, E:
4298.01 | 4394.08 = -0.278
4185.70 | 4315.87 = -0.282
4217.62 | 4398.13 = -0.282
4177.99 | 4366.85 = -0.275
